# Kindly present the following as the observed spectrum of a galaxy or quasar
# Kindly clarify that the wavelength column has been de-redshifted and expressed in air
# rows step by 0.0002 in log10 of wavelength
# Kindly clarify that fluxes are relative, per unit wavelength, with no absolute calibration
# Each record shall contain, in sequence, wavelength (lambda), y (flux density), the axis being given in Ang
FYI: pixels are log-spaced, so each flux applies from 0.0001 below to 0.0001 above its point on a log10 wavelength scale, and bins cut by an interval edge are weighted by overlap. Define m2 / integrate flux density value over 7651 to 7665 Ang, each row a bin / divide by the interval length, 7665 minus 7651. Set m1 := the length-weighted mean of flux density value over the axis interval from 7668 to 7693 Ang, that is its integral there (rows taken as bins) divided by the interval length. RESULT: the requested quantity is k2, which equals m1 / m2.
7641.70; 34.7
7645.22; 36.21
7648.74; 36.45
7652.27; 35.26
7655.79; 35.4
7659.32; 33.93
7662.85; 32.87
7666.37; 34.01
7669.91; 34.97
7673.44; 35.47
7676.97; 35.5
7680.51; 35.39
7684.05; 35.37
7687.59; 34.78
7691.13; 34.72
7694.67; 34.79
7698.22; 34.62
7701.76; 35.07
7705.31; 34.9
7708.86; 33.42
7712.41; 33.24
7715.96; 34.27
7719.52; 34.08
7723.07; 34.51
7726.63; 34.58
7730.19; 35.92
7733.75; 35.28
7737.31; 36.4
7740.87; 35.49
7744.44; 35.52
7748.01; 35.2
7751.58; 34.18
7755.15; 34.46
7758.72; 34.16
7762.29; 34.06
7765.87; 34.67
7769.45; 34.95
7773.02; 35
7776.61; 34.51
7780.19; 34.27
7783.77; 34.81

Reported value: 1.02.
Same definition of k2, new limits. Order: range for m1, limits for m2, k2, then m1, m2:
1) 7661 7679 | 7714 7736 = 0.99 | 34.6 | 34.8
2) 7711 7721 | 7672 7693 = 0.96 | 33.9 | 35.2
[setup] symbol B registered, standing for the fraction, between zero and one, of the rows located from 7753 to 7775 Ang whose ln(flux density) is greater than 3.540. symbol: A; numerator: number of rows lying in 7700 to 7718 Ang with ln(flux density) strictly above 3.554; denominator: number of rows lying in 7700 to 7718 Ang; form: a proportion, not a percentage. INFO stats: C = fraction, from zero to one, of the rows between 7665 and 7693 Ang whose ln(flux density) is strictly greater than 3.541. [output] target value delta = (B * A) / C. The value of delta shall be 0.11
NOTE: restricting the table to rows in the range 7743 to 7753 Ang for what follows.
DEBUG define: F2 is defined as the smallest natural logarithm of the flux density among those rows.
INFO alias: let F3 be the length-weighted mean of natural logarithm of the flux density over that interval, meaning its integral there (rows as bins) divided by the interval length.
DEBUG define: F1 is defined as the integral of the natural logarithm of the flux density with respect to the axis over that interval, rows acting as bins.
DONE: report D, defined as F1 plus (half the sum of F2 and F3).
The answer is 39.07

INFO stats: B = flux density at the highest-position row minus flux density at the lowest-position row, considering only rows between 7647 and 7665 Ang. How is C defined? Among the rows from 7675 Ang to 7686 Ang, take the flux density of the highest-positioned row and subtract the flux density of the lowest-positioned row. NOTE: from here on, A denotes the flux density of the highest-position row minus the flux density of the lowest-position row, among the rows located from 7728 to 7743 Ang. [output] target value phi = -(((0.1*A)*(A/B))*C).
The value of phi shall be 0.00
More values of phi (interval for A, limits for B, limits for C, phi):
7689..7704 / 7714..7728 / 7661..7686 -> -0.10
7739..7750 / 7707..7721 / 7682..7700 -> 0.01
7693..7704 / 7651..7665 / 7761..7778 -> 0.00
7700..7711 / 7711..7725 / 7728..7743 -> 0.09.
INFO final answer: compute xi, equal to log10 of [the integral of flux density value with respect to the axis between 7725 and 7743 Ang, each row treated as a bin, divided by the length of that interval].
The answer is 1.55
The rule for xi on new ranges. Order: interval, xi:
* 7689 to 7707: 1.54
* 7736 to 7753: 1.55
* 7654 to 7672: 1.53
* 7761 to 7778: 1.54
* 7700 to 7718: 1.53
